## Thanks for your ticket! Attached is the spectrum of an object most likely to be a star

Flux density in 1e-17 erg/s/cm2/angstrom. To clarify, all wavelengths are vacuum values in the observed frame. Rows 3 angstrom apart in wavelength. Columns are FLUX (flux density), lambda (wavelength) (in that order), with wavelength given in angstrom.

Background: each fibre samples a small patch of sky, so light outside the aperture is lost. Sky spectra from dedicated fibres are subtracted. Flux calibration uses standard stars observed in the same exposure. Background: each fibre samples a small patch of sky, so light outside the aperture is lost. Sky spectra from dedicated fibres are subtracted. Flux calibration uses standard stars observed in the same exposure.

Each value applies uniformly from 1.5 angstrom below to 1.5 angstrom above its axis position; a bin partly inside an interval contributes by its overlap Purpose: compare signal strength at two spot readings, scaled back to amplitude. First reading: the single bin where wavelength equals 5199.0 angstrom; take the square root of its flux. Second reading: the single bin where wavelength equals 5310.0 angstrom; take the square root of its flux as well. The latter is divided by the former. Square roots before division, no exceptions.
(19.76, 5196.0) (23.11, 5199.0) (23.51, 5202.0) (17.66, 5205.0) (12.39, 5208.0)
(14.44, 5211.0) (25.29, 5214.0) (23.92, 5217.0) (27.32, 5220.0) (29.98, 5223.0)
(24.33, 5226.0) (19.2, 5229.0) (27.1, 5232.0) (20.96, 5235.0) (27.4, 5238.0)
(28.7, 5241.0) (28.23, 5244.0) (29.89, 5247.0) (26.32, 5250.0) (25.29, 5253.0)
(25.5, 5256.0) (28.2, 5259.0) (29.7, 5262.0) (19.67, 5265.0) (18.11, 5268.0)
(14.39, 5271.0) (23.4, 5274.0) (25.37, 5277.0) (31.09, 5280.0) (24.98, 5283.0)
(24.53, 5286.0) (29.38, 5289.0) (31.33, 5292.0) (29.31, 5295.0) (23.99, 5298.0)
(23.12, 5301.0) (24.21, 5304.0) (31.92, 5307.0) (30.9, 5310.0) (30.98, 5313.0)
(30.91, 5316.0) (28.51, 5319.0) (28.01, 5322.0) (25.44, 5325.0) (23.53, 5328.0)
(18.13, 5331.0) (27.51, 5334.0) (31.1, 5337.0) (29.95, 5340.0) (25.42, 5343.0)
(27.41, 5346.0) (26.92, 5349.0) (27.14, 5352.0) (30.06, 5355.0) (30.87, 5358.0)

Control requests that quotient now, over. 1.16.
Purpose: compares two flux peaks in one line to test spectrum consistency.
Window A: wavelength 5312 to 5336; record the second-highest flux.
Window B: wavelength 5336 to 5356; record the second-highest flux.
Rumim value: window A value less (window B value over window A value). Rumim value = 29.9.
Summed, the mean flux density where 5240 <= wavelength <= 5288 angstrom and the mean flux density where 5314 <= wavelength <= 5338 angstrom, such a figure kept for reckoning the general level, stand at 51.9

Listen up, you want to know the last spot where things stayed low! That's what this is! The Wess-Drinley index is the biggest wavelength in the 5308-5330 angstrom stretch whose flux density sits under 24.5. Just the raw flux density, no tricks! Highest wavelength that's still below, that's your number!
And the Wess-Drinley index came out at 5328.0 angstrom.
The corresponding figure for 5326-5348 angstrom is 5331.0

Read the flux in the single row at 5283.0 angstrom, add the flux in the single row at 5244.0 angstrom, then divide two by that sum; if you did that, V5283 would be 0.0376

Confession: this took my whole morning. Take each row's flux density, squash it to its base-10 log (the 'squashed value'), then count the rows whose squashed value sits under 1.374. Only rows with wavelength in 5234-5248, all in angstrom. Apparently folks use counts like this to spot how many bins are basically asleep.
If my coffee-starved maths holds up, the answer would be 1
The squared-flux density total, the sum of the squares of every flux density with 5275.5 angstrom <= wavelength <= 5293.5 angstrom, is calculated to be 4681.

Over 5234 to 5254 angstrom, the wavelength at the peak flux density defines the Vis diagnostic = 5247.0 angstrom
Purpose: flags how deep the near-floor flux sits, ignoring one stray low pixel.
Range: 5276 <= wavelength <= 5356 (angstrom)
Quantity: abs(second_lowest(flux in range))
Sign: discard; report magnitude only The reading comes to 23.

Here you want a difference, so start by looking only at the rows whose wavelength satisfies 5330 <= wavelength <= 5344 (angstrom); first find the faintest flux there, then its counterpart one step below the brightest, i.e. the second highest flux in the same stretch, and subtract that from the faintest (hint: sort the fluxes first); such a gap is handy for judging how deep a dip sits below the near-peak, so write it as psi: -12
